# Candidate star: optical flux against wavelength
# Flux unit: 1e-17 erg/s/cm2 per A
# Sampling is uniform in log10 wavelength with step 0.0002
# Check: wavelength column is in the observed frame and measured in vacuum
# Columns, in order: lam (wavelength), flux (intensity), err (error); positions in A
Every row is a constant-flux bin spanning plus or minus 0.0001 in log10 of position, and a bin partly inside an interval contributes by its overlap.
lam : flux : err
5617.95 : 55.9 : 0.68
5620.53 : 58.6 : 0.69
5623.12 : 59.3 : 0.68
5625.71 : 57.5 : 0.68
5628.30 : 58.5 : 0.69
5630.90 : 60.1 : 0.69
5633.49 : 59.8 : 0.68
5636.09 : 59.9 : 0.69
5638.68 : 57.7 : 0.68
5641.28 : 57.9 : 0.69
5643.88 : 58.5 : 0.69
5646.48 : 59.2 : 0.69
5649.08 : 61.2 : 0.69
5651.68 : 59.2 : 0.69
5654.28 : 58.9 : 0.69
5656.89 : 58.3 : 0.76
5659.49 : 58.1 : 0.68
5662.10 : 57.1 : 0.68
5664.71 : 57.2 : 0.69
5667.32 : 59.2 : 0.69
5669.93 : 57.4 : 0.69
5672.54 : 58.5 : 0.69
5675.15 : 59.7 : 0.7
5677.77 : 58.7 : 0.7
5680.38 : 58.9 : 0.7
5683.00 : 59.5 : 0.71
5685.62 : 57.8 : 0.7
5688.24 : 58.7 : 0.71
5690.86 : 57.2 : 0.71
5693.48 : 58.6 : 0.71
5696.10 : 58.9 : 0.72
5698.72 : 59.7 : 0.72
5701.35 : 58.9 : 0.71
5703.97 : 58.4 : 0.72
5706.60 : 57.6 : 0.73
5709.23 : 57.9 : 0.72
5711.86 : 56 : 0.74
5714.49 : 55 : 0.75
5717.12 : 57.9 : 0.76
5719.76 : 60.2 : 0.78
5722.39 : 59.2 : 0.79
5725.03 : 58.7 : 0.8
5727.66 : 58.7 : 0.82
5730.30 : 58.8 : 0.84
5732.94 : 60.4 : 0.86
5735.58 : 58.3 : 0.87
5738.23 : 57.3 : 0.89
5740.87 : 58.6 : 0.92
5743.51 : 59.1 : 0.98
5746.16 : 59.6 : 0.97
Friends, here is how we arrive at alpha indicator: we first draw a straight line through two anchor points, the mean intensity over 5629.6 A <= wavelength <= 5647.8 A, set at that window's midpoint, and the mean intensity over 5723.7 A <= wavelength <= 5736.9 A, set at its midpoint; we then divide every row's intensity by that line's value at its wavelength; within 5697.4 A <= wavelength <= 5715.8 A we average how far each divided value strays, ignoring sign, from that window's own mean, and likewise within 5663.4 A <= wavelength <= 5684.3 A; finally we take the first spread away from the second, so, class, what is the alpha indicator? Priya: -0.009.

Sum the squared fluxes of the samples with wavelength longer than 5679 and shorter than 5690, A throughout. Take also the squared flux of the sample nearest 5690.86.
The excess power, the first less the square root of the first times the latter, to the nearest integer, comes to 7077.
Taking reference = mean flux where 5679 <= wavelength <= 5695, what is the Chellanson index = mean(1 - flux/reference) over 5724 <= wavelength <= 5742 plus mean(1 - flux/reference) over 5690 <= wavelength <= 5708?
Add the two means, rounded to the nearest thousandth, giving -0.004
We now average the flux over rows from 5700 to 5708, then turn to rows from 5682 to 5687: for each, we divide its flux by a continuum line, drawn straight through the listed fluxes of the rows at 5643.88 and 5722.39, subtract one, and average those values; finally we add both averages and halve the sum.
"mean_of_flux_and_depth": 29.1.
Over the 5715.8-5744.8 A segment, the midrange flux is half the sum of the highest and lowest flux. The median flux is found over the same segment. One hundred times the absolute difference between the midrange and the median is 15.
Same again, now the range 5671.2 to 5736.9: 100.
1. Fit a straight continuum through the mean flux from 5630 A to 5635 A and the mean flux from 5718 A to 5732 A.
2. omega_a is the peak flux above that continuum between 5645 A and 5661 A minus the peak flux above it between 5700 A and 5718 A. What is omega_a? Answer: 1.8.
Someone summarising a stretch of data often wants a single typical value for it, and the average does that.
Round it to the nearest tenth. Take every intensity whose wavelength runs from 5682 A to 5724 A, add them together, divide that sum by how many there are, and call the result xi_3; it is 58.2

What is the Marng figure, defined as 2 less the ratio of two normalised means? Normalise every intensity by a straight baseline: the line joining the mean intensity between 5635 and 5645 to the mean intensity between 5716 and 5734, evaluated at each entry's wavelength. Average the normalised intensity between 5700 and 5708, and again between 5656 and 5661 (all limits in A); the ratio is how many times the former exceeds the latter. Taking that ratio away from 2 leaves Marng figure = 1.004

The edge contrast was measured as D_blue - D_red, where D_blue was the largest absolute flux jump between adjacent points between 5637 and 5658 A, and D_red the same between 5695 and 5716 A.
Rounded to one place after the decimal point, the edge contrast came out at 0.1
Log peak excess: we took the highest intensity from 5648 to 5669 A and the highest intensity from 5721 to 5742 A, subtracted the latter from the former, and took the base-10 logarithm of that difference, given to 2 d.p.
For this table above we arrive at -0.10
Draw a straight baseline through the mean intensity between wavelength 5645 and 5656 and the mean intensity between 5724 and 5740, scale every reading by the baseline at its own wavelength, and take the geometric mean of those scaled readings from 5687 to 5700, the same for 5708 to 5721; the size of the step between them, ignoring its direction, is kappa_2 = 0.017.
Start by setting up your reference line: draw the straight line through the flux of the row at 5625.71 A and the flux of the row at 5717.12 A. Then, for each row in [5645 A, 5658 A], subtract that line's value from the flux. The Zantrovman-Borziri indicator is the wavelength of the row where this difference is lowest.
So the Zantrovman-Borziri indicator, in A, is 5656.89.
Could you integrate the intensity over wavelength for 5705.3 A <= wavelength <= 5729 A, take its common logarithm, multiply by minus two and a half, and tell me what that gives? -7.84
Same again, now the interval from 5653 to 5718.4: -8.95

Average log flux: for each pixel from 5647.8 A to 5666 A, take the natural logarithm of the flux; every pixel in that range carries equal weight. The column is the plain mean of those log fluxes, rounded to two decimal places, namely 4.07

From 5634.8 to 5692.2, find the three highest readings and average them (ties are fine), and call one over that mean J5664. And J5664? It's 0.0166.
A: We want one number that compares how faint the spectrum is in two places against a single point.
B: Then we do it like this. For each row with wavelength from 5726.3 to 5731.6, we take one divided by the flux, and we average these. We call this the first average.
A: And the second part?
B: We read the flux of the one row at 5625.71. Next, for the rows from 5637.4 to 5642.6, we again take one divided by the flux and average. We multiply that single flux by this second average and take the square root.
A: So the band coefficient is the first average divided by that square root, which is 0.0171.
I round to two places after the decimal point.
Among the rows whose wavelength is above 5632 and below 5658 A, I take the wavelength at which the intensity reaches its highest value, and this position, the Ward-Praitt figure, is 5649.08 A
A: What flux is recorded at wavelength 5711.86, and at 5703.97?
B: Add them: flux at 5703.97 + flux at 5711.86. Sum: 114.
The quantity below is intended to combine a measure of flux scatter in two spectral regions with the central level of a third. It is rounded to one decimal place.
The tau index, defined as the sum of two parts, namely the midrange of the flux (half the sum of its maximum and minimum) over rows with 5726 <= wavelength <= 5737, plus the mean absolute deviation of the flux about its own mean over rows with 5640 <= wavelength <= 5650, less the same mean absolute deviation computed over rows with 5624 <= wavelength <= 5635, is 59.4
